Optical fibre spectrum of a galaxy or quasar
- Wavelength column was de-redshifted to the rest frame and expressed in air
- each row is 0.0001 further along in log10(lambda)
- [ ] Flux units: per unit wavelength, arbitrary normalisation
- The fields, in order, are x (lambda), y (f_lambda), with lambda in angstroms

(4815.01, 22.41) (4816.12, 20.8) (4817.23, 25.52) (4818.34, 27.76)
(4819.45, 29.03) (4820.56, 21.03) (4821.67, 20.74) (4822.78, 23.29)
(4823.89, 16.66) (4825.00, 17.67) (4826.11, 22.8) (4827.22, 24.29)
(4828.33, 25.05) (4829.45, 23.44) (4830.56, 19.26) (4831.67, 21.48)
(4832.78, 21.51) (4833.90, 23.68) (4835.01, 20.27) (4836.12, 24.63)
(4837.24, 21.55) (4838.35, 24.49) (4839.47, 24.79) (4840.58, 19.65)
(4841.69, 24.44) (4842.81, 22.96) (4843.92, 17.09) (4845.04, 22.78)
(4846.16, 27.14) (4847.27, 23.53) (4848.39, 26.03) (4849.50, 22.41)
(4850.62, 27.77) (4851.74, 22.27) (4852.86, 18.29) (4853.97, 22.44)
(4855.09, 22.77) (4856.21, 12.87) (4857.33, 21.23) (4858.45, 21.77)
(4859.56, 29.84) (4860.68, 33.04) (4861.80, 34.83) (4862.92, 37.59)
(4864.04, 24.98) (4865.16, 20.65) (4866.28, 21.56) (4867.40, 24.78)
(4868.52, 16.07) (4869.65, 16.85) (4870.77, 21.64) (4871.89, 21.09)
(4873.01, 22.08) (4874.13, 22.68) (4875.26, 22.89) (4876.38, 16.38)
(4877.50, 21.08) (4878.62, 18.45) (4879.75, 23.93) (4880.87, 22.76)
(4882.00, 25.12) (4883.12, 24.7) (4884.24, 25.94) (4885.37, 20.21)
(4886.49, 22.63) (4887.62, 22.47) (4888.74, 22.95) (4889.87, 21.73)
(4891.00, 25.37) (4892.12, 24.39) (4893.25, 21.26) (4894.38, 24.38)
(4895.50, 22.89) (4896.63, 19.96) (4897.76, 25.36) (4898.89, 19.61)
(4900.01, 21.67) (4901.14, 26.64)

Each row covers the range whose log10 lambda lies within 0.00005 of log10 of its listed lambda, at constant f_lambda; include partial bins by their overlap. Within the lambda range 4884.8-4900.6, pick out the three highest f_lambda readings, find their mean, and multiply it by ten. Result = 250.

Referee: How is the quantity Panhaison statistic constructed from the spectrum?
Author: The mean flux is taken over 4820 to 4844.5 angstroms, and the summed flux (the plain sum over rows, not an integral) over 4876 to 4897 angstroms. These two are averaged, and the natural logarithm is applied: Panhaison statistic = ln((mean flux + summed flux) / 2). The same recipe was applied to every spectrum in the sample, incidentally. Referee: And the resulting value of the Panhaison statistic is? 5.4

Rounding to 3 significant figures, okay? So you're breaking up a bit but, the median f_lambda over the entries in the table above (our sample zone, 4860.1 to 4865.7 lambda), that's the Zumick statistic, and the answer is 33.0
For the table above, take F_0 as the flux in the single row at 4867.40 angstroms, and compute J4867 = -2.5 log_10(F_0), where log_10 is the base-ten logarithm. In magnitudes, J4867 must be -3.49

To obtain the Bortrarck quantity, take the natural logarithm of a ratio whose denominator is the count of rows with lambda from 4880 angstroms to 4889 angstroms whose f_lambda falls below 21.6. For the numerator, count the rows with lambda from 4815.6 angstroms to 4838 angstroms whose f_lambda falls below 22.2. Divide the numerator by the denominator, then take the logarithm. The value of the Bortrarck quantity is 2.3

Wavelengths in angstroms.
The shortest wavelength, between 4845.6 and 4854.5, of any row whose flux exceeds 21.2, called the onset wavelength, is 4846.16 angstroms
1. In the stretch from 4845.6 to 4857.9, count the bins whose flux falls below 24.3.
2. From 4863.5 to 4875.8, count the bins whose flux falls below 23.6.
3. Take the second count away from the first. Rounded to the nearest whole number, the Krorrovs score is -1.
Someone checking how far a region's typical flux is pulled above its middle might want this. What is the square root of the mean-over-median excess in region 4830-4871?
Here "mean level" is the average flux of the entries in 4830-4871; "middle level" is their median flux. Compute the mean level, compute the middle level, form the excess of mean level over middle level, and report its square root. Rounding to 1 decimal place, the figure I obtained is 0.9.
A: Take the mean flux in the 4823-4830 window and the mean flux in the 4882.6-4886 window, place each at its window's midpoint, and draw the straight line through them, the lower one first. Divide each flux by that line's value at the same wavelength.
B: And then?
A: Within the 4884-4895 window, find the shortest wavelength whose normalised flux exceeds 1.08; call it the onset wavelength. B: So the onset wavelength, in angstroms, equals 4884.24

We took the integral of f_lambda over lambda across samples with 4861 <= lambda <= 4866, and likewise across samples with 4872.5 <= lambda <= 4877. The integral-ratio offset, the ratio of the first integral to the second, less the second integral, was -93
